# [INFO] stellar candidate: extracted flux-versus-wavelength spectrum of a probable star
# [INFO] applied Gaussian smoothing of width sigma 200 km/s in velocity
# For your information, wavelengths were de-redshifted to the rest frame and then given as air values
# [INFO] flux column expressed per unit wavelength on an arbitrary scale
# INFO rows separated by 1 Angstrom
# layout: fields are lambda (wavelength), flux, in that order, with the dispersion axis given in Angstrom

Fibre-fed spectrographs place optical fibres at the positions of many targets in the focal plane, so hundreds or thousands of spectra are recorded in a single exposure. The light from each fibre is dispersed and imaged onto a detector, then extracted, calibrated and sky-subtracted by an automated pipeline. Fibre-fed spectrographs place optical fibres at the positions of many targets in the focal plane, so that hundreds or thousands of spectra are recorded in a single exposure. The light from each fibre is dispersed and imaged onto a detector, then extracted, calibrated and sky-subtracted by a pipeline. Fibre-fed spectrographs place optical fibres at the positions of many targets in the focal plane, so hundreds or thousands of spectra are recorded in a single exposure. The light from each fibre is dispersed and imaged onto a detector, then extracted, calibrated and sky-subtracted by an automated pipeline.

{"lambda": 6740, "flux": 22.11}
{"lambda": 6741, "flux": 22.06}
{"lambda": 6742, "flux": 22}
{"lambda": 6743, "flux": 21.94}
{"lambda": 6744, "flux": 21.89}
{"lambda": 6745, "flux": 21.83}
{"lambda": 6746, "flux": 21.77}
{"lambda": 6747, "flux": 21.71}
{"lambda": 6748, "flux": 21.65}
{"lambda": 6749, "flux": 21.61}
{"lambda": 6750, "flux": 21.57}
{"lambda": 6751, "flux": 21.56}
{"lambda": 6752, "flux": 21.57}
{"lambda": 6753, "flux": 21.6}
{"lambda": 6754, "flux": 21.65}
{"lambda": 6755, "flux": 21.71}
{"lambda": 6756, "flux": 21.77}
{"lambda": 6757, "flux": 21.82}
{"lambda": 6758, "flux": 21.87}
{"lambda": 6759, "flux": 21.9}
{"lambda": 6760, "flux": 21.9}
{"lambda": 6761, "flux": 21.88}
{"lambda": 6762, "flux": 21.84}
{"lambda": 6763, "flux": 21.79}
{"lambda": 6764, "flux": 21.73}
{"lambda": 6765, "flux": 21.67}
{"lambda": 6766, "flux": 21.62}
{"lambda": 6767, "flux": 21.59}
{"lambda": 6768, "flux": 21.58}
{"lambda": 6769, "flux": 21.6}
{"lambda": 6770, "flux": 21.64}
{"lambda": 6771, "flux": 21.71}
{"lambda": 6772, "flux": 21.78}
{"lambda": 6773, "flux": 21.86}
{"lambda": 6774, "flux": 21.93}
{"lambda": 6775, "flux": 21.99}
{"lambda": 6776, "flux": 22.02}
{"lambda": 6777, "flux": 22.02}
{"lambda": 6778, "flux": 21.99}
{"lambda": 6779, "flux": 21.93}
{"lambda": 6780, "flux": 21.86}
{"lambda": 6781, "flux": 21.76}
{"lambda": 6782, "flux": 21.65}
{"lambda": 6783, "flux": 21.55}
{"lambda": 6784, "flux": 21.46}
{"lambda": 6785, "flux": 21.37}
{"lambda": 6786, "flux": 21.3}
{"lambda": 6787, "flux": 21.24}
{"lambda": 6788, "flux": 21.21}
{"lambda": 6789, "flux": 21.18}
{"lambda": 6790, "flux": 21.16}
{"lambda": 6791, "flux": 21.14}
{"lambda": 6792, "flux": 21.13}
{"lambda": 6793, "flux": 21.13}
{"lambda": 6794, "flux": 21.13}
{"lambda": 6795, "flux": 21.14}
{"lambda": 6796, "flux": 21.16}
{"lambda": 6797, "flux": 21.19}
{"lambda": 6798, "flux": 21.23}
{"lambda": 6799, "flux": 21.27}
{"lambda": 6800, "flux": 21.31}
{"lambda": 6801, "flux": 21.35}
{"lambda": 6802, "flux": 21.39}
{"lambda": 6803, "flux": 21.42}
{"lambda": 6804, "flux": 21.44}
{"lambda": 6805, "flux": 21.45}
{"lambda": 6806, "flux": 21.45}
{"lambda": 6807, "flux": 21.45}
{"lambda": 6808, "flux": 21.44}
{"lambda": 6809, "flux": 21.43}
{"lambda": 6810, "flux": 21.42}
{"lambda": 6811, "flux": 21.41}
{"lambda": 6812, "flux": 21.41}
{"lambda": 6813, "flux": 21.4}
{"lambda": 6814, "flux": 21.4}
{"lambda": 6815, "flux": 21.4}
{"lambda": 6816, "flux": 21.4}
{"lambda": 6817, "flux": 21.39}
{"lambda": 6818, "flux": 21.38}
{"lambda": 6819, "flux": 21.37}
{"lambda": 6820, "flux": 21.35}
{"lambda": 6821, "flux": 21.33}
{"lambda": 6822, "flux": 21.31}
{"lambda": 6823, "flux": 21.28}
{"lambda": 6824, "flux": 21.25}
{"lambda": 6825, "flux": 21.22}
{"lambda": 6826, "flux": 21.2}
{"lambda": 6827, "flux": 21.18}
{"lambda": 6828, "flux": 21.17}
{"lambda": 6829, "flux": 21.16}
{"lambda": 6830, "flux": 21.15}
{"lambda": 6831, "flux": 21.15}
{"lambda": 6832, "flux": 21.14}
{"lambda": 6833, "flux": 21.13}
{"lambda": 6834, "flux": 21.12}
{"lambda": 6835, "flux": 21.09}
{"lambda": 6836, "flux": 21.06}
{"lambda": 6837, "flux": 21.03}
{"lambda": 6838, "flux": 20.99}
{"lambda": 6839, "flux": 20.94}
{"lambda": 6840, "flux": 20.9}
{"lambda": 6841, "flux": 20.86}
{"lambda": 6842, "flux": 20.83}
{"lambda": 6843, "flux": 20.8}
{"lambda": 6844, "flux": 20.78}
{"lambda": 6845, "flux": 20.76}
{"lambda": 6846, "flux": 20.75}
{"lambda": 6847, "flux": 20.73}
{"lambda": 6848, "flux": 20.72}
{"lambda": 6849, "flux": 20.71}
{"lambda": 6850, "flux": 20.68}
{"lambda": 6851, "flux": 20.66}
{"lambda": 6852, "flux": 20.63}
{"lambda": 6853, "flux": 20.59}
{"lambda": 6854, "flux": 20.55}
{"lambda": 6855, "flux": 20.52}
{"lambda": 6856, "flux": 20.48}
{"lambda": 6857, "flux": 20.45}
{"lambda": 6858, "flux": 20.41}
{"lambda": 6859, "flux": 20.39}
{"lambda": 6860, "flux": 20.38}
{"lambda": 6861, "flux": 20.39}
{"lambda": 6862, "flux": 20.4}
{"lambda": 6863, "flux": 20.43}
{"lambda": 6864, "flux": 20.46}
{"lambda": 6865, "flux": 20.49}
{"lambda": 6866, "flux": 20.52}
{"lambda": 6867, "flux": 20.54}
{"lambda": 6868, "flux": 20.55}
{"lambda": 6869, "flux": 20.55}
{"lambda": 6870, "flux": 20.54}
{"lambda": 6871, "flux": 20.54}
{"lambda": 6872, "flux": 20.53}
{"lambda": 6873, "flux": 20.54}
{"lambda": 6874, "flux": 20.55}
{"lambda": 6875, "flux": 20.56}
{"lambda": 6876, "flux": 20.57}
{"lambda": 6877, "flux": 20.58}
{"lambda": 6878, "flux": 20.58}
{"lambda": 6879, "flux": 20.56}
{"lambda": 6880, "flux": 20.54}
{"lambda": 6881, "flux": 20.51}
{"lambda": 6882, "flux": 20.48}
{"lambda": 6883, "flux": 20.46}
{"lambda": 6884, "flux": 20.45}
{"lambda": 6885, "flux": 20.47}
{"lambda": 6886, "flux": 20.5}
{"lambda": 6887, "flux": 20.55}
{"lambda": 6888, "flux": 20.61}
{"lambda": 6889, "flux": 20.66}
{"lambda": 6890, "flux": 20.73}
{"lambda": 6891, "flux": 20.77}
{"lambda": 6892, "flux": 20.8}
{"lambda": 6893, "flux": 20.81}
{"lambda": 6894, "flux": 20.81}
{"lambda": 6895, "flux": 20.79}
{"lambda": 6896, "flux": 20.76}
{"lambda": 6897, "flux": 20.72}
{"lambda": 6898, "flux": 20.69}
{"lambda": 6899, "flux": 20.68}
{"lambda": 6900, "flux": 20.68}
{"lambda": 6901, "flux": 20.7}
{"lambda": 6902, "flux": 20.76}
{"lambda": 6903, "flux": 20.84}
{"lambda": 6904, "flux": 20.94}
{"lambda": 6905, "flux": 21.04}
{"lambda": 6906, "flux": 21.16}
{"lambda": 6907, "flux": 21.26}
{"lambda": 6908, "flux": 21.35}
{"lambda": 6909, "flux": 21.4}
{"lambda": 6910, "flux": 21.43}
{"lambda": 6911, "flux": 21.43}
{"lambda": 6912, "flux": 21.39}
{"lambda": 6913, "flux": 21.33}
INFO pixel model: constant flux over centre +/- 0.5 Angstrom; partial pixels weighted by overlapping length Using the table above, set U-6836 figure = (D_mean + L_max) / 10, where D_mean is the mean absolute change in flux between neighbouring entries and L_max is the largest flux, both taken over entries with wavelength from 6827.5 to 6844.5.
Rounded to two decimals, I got 2.12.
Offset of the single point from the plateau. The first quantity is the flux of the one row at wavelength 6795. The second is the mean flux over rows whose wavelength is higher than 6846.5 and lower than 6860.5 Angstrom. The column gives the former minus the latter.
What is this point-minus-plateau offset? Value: 0.6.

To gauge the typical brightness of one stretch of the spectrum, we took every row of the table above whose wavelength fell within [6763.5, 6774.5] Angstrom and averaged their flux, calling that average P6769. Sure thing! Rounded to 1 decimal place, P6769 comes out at 21.7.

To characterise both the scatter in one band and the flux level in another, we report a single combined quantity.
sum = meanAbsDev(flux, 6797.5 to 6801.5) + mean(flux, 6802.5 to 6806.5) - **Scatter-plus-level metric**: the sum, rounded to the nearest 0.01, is 21.48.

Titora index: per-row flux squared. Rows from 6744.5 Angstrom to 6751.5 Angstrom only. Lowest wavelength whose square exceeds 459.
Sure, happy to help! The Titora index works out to 6745 Angstrom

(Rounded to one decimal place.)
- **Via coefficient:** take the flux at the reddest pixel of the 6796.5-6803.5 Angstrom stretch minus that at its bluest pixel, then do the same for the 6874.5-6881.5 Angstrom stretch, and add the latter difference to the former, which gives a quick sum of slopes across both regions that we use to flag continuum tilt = 0.2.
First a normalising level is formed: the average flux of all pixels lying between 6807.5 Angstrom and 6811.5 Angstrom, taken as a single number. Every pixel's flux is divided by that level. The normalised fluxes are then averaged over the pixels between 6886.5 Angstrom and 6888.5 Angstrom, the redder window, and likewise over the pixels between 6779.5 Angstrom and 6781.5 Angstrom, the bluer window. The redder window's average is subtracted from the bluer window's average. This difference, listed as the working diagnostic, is 0.06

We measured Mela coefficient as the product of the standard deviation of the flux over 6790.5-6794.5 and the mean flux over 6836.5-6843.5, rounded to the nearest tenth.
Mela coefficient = 0.1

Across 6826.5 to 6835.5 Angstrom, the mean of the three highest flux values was 21.2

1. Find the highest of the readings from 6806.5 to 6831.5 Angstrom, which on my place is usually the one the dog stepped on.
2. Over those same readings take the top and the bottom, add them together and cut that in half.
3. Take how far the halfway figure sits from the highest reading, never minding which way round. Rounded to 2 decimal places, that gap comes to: 0.15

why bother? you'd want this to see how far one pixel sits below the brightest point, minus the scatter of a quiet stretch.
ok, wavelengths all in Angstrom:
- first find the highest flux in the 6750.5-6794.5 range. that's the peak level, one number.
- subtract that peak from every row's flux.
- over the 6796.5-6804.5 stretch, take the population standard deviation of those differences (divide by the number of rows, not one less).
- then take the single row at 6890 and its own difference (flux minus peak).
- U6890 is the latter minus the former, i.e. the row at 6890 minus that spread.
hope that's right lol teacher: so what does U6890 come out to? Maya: -1.4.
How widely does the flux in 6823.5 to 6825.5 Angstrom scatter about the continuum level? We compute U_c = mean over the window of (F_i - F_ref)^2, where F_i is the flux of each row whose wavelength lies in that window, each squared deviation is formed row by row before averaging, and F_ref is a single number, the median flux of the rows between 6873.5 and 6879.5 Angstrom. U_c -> 0.45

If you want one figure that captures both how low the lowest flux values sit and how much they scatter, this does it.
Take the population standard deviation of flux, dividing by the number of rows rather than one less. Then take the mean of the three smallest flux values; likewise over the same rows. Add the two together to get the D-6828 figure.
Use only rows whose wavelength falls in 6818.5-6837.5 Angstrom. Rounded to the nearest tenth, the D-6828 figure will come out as 21.2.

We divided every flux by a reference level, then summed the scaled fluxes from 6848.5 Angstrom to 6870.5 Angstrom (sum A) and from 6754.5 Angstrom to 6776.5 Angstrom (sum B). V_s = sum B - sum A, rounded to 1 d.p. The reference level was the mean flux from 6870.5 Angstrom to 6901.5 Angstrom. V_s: 1.4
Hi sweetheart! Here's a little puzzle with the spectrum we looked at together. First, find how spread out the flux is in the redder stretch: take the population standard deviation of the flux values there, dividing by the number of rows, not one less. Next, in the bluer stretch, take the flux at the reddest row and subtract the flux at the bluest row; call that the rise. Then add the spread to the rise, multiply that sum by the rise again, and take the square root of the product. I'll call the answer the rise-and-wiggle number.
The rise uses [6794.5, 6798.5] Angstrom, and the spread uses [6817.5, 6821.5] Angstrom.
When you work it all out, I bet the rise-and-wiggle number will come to 0.10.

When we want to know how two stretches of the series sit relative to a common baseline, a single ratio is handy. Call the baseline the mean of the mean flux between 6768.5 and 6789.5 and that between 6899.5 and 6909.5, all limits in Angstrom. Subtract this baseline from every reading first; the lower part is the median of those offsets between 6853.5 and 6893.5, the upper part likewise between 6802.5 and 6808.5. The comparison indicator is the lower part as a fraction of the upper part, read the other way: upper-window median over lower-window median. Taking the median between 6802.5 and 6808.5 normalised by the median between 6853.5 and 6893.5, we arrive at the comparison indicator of -0.1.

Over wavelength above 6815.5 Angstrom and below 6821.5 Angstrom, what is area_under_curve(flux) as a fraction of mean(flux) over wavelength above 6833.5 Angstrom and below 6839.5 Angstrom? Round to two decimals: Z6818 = 6.09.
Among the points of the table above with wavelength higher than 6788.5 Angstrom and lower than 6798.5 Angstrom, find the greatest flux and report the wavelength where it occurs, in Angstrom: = 6798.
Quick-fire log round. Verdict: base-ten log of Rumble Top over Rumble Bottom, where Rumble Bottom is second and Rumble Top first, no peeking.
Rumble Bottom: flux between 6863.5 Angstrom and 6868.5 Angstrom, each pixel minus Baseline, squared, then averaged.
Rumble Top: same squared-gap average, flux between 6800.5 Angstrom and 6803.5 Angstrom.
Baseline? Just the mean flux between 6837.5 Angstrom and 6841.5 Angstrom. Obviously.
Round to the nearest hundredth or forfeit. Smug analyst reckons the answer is 0.11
